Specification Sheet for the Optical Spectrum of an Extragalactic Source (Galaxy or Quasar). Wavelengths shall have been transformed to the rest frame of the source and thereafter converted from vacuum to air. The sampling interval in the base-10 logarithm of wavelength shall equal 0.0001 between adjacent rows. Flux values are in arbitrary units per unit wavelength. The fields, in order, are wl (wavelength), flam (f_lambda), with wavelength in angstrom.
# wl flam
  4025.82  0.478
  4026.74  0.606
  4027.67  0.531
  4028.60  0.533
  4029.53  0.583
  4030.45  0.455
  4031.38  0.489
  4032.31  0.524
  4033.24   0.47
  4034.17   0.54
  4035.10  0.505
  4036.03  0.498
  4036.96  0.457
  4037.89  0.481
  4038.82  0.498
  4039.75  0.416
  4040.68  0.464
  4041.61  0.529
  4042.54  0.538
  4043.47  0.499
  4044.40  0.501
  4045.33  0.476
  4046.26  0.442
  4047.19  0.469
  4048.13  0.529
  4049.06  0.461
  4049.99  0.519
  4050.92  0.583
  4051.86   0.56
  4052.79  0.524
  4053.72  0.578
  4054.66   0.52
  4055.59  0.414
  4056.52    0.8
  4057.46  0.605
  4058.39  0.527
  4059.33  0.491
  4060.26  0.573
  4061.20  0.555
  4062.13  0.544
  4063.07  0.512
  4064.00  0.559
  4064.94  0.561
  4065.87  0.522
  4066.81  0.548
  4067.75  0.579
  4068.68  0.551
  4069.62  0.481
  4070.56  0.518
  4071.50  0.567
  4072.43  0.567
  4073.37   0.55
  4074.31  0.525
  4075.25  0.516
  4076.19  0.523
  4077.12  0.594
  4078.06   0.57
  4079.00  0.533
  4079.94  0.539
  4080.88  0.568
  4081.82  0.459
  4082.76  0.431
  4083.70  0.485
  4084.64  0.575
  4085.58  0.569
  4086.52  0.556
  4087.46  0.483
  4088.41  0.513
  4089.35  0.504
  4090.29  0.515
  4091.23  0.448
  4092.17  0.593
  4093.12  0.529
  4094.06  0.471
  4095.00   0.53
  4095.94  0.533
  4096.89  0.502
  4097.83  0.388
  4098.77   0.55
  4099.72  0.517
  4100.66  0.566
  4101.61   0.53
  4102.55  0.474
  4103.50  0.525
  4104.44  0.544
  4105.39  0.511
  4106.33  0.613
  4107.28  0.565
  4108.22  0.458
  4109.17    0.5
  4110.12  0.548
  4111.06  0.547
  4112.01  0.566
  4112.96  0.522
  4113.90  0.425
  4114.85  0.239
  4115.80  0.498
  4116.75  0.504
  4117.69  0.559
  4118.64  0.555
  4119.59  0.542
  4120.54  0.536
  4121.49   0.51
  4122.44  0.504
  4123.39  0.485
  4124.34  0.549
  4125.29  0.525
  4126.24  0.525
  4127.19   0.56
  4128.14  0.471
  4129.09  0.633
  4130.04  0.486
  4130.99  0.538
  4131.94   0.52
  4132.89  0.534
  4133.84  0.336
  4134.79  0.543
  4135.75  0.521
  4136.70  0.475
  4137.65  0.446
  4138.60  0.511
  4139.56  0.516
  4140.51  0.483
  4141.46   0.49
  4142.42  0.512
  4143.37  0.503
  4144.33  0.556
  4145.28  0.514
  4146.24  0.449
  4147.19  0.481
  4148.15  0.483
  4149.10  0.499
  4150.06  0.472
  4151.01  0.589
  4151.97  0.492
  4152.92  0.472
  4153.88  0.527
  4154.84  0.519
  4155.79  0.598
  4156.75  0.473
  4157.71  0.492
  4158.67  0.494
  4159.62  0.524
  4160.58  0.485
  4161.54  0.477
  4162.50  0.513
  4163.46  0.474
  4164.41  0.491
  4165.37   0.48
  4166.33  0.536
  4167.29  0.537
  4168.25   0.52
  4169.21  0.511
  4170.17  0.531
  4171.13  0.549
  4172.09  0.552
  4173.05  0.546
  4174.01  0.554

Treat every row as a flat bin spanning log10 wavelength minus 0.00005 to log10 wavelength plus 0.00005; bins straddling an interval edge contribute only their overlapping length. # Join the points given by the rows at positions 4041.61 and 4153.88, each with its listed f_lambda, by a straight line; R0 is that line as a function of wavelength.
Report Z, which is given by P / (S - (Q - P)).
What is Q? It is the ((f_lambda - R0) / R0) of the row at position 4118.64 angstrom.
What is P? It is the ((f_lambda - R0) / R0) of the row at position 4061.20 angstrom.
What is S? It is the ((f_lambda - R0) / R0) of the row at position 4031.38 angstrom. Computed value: -0.6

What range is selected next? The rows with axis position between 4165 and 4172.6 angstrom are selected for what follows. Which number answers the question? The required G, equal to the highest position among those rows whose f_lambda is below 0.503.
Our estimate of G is 4165.37 angstrom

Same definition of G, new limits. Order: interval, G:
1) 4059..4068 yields 4059.33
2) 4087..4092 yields 4091.23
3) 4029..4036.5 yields 4036.03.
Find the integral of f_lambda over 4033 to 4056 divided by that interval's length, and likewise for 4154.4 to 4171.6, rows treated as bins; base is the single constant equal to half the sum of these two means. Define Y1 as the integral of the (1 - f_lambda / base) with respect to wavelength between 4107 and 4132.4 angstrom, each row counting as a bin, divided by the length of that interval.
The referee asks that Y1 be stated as -0.02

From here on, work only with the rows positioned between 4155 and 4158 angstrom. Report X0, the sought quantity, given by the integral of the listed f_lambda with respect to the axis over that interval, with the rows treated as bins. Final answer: 1.6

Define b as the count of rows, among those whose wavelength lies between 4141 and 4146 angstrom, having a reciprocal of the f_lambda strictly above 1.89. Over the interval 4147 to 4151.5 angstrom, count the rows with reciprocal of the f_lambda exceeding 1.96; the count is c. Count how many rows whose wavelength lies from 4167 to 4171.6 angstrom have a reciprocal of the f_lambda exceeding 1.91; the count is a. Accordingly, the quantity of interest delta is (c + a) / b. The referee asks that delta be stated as 1.50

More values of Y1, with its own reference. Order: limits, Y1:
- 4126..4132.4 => -0.06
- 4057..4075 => -0.08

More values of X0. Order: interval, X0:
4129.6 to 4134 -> 2.2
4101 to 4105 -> 2.1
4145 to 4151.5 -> 3.2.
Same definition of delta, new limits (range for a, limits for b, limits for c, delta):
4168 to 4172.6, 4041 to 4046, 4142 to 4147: 1.00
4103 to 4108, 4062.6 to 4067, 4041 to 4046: 2.00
